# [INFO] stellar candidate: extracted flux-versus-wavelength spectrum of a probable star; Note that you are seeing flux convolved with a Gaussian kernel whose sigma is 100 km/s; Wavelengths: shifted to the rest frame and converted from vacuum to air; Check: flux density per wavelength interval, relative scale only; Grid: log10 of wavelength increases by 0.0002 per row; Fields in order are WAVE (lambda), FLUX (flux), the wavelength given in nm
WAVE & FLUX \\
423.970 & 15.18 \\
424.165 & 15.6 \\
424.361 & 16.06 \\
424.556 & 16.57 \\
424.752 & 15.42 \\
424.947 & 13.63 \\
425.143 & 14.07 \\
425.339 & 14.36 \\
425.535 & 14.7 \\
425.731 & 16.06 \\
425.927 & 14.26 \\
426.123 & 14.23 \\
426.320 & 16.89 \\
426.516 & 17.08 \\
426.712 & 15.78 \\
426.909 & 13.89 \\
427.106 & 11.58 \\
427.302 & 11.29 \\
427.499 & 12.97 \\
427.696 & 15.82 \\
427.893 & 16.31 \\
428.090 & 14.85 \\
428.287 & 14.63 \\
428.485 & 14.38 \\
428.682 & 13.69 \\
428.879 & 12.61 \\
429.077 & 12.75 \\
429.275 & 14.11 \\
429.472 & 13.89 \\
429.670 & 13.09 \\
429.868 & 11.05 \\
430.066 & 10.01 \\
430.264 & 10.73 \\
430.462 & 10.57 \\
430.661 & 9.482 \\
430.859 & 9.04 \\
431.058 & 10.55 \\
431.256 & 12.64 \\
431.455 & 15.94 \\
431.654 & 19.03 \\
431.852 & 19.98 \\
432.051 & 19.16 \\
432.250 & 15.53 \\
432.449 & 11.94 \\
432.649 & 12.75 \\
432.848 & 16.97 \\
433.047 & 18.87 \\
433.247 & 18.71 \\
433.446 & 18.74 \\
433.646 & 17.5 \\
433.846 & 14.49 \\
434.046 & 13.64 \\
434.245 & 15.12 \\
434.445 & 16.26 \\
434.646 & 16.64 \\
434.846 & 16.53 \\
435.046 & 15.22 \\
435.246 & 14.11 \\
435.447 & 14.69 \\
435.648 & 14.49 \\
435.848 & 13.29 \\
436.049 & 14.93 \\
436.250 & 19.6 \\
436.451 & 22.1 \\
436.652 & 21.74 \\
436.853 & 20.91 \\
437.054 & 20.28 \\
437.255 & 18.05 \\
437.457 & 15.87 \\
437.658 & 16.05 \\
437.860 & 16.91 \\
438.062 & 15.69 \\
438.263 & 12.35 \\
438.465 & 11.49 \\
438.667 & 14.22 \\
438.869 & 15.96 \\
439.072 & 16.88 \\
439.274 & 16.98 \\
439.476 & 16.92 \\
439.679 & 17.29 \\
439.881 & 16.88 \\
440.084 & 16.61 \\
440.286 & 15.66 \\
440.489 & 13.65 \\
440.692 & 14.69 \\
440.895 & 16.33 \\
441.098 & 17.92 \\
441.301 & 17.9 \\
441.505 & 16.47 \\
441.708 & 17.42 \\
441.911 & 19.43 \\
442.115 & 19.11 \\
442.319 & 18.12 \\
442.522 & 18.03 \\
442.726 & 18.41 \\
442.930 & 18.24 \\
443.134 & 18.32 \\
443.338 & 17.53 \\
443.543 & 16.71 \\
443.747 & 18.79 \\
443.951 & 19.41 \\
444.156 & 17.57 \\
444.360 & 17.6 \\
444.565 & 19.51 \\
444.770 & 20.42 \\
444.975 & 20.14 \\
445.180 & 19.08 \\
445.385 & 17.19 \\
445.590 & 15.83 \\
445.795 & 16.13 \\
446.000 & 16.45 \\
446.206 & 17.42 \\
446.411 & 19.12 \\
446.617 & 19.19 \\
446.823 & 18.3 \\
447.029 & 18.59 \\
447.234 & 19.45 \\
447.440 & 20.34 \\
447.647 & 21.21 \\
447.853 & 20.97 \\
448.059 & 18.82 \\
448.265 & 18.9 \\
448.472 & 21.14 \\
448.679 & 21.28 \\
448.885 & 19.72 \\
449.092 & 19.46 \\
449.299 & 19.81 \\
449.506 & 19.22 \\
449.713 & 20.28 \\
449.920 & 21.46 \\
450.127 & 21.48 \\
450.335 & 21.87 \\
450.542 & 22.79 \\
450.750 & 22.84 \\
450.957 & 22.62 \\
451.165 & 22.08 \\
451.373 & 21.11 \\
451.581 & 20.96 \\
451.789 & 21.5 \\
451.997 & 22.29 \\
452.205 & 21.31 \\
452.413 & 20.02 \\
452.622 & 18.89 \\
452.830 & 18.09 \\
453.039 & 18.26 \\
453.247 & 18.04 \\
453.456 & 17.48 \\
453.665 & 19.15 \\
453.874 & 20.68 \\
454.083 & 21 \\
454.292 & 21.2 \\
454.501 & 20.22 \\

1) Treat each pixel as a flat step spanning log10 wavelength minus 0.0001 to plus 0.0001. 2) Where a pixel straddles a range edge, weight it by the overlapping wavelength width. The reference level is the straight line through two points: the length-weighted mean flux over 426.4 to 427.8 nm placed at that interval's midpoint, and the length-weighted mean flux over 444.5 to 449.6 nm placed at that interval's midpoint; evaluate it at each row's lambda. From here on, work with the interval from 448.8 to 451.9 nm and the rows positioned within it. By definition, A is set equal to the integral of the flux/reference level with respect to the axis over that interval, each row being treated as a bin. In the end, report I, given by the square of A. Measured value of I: 11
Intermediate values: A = 3.3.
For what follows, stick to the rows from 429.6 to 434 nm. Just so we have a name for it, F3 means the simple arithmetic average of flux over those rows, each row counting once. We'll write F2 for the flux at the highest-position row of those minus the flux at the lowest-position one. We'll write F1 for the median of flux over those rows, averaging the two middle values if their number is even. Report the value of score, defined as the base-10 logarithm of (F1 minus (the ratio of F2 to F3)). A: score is 1.14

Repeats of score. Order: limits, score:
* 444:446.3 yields 1.24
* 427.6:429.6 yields 1.16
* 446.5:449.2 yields 1.29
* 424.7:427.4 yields 1.16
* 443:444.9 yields 1.26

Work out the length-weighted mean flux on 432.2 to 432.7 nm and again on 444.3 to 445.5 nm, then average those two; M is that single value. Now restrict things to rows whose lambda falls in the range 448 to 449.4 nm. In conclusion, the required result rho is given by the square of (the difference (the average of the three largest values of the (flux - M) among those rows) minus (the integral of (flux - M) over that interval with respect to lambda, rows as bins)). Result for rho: 0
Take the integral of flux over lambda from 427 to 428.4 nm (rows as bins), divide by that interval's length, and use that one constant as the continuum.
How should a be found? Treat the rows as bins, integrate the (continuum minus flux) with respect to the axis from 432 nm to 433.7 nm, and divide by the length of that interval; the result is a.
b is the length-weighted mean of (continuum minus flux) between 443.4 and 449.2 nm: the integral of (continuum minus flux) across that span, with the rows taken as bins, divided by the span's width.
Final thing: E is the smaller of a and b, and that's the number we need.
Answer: -5.0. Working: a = -3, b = -5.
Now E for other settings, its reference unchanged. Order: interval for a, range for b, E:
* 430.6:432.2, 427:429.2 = -0.7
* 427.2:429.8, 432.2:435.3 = -1.9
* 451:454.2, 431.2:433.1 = -6.2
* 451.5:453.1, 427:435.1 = -6.3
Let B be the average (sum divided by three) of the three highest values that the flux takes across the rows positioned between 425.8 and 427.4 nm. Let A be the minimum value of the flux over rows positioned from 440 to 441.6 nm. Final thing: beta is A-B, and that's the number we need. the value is -3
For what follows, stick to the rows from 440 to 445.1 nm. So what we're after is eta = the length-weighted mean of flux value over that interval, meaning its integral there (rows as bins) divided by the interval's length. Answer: 17.8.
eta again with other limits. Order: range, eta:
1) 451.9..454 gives 19.4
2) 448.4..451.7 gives 21.1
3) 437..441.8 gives 16.1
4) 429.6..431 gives 10.5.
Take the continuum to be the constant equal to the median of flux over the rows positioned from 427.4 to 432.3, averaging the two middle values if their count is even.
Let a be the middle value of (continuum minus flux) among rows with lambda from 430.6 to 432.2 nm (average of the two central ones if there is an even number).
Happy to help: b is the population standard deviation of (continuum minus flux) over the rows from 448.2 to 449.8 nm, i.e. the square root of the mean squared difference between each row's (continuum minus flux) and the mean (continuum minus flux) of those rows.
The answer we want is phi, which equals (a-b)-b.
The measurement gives -2.2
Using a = -0.6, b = 0.81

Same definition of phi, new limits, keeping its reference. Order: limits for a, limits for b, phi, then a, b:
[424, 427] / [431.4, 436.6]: -6.7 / -1.7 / 2.49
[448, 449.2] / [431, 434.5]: -11.4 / -5.9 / 2.77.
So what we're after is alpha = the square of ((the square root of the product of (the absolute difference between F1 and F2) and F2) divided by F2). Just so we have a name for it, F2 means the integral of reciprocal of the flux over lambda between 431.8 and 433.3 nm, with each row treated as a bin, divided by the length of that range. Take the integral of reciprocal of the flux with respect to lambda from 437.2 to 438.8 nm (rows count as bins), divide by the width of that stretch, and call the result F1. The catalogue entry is 0.09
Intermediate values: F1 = 0.068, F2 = 0.062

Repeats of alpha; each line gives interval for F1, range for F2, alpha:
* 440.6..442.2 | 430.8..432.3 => 0.17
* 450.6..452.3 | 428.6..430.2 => 0.43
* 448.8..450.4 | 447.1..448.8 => 0.01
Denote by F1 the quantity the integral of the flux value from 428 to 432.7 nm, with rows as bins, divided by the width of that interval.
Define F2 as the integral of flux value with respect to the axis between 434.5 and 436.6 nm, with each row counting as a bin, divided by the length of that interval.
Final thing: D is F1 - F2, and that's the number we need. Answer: -2.8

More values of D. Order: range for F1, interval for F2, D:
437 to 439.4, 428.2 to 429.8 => 2.2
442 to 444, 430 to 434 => 3.6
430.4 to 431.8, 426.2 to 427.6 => -1.4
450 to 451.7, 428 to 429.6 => 8.1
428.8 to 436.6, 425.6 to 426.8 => -0.8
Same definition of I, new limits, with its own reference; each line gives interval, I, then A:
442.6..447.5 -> 23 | 4.8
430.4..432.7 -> 4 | 2.1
